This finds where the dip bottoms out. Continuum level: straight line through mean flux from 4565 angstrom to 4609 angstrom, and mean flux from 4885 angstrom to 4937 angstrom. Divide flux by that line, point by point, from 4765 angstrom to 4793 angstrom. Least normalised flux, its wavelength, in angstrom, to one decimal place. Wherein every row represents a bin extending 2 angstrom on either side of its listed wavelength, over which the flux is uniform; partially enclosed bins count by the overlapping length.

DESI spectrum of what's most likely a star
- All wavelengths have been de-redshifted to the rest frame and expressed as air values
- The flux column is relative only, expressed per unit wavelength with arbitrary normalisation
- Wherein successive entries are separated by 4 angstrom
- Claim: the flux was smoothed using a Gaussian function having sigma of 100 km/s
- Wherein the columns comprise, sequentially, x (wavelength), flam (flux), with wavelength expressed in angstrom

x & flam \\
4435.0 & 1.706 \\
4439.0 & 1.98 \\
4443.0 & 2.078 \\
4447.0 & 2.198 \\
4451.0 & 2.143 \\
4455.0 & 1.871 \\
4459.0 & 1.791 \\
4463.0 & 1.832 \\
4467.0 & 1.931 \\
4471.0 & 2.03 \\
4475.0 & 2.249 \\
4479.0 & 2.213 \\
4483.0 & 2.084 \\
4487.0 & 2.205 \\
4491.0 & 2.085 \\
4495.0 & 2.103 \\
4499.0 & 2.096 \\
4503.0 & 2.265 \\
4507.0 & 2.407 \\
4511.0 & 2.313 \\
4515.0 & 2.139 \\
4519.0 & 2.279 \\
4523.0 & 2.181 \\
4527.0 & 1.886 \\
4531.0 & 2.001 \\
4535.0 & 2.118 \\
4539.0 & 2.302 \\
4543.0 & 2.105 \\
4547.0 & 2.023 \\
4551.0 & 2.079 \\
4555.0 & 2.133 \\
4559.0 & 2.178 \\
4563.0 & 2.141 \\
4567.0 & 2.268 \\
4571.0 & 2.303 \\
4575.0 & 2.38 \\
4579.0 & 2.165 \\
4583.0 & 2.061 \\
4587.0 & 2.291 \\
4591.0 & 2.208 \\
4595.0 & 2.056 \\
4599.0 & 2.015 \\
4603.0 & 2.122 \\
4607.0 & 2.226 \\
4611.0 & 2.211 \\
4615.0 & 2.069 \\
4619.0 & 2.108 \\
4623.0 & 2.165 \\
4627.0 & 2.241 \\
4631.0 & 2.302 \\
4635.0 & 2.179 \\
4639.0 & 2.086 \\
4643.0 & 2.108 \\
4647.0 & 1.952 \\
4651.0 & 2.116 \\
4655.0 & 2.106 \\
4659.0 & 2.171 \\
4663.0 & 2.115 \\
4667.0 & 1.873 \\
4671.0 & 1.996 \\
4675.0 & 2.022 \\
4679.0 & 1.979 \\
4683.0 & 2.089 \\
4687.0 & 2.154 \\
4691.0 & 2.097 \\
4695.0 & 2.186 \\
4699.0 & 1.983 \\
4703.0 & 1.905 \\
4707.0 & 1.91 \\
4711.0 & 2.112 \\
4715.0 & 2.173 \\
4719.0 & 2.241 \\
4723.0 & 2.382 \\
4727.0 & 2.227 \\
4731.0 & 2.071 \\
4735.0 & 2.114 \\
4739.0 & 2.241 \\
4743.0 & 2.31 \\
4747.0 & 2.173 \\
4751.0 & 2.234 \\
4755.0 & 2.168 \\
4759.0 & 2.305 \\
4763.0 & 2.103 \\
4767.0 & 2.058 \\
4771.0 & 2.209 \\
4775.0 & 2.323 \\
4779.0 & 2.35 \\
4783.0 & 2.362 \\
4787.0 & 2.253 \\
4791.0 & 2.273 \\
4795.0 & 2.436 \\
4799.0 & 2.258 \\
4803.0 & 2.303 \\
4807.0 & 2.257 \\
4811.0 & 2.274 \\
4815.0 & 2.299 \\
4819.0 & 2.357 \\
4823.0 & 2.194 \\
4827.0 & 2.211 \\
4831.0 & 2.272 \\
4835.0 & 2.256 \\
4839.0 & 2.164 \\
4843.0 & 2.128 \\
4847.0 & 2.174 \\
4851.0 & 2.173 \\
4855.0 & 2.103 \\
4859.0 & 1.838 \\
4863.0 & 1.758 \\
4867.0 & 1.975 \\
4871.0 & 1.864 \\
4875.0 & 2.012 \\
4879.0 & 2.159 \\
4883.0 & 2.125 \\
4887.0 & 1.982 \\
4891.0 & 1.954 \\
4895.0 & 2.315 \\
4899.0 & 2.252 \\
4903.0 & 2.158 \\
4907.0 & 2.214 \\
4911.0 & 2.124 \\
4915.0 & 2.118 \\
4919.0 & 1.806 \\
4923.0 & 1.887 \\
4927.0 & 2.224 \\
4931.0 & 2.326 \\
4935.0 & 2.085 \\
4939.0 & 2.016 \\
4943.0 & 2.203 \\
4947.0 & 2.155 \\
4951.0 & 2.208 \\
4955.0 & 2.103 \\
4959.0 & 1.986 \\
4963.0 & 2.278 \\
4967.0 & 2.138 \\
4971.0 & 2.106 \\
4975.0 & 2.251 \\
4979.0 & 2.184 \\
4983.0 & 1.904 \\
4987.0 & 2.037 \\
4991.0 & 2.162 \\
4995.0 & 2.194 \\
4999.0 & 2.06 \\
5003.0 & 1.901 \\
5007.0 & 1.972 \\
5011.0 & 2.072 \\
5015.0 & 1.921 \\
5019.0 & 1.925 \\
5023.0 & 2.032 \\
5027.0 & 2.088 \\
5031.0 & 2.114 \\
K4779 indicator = 4767.0 angstrom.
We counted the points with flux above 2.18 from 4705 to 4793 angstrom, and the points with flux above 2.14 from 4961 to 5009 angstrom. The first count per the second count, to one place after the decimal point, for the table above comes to 2.6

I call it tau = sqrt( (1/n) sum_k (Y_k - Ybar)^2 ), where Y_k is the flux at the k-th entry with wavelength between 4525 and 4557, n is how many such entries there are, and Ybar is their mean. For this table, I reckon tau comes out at 0.113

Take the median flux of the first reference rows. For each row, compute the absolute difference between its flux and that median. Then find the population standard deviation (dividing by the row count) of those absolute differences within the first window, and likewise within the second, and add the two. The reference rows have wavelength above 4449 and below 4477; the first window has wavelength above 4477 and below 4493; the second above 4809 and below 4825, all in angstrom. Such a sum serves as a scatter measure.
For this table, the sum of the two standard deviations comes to 0.12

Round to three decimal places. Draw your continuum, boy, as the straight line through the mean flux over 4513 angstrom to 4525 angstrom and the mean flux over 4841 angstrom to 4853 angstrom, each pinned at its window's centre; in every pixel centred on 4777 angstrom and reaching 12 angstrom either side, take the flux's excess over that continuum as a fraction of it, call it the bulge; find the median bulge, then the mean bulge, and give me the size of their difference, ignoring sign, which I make 0.014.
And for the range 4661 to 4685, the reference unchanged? 0.002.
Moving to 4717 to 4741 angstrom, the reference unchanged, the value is 0.009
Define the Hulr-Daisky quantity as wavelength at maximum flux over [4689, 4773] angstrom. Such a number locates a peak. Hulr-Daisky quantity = 4723.0 angstrom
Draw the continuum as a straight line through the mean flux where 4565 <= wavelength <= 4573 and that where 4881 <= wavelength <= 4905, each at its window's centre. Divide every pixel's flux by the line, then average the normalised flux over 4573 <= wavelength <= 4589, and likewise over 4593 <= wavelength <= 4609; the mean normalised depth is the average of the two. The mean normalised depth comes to 0.95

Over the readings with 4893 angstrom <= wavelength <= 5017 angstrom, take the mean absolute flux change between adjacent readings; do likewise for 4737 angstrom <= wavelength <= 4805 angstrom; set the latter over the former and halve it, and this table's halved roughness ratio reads 0.38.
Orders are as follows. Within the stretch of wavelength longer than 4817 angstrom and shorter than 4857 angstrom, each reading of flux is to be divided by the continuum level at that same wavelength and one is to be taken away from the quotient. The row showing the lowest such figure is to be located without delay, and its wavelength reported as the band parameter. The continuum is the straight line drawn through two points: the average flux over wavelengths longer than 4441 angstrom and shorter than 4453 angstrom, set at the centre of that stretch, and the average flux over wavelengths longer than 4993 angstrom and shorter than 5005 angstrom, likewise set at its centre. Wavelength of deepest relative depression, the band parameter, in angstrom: 4855.0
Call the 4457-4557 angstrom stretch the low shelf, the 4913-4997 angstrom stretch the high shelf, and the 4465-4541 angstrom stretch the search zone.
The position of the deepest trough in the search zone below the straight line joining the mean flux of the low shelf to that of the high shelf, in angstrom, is 4527.0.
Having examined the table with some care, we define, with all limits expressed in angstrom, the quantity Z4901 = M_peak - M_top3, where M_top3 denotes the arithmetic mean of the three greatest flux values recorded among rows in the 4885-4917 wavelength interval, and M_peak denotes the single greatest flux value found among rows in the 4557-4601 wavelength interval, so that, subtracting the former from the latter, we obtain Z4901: 0.12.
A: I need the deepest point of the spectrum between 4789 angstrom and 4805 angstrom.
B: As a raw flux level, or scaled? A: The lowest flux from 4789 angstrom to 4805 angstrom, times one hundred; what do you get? 226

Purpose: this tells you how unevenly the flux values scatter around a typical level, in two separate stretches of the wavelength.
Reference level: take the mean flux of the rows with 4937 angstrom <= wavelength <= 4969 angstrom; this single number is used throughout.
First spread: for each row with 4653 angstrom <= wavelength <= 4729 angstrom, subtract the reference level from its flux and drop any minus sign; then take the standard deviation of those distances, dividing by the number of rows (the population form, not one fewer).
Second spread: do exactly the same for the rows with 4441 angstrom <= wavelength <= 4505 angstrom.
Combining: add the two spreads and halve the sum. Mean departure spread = 0.091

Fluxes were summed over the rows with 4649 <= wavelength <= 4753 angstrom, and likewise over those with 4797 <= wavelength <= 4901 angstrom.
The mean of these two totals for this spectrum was 55.3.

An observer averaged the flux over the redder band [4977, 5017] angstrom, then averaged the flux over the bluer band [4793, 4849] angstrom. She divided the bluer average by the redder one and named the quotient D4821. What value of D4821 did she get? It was 1.11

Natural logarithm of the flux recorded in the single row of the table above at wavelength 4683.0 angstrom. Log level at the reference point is 0.737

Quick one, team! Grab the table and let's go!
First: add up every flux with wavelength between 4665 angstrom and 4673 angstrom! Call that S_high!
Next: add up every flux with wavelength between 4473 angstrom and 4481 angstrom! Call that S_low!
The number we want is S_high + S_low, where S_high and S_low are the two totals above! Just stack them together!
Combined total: 8.3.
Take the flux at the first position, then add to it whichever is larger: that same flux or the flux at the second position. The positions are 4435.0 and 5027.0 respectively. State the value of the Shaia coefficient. 3.8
